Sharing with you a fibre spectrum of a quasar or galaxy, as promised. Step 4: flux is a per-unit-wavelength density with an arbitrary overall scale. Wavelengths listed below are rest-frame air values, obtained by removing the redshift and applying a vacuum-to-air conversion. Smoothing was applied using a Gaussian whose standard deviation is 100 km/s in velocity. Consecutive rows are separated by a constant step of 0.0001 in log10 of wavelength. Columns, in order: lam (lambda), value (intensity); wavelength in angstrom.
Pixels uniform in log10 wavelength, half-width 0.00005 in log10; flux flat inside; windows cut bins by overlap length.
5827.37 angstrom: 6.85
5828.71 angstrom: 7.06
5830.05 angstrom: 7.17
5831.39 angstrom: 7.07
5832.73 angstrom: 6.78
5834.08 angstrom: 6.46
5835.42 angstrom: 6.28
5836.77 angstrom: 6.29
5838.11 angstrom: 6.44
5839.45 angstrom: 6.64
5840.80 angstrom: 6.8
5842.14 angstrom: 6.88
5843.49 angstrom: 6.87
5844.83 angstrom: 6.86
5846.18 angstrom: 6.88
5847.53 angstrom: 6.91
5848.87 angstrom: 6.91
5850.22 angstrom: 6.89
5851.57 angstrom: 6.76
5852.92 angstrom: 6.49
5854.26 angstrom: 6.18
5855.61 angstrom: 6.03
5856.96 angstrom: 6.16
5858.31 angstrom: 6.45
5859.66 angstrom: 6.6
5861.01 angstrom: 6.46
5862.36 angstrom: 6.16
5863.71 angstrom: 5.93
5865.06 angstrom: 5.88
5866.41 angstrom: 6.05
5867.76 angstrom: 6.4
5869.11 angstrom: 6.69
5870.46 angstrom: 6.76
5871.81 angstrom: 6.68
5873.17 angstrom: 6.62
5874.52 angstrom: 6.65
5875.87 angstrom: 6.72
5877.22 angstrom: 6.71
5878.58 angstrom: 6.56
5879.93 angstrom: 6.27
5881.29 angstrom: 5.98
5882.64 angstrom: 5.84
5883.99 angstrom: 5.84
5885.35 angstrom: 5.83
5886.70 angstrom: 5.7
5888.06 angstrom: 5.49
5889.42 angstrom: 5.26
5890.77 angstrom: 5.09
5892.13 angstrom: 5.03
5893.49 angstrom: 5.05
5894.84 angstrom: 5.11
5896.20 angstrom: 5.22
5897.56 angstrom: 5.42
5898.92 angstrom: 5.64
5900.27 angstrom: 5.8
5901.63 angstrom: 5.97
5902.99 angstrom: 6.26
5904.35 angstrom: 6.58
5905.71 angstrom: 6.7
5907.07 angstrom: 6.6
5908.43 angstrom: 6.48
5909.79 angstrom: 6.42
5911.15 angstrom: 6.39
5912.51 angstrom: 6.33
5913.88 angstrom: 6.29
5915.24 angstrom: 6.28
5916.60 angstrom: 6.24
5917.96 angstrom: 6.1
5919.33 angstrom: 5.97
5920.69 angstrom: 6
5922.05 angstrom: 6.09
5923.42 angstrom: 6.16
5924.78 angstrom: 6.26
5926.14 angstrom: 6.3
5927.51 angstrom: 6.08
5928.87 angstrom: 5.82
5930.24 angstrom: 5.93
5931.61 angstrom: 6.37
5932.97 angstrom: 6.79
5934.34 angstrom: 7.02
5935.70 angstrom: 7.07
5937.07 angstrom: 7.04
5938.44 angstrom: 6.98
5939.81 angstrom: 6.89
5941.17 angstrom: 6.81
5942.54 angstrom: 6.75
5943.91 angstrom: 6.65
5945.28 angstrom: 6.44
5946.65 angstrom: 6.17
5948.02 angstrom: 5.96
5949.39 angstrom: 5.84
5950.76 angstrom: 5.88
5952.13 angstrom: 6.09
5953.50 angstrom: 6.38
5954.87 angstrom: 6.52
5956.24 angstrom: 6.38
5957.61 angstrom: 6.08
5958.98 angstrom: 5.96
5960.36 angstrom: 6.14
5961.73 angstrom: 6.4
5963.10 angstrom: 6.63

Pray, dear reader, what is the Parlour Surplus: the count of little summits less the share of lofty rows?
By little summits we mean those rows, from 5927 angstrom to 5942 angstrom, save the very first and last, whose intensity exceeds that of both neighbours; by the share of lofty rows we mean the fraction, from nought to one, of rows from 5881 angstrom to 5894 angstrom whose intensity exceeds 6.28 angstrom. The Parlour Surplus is 1.00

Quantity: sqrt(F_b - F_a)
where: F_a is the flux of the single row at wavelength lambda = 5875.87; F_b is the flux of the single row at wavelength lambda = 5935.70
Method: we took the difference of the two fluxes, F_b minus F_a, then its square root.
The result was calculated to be 0.59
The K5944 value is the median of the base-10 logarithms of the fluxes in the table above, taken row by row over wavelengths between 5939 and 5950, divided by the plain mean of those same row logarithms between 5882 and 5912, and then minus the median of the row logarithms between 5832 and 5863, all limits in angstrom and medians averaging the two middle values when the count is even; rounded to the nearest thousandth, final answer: 0.251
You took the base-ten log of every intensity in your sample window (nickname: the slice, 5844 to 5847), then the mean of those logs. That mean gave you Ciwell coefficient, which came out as 0.837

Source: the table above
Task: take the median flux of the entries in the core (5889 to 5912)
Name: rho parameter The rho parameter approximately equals 5.8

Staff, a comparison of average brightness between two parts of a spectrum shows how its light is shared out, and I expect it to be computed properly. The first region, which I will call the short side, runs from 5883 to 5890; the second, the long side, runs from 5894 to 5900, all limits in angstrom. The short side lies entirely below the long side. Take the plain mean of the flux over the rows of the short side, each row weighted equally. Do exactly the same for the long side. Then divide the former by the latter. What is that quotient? 1.05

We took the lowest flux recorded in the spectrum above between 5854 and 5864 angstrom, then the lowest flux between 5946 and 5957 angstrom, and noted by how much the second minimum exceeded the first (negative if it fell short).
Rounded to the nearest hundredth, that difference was -0.09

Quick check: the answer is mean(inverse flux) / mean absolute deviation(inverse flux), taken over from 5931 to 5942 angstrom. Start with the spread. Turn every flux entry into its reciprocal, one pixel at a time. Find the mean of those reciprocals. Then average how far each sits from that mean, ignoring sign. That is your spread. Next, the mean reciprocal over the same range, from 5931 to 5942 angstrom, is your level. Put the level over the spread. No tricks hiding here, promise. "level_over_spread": 41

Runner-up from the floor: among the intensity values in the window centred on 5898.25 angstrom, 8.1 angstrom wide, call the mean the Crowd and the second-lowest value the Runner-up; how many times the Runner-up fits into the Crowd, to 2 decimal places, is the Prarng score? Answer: 1.06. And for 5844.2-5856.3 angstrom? 1.08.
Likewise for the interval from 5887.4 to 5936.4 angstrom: 1.20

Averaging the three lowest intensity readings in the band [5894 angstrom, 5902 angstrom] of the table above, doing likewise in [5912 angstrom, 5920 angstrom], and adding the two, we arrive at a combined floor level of 11.4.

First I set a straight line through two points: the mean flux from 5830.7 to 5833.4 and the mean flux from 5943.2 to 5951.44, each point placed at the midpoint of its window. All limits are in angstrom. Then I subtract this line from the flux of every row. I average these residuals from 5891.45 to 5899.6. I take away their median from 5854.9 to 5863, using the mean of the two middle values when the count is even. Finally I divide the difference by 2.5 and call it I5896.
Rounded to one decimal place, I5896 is -0.3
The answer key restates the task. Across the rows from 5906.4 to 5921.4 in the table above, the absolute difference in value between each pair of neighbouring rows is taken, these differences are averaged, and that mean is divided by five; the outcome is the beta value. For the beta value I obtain 0.013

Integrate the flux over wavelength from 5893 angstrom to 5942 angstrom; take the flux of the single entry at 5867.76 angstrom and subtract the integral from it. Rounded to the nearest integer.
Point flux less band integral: -299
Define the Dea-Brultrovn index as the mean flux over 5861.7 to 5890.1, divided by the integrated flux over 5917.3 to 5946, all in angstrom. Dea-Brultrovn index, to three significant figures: 0.0334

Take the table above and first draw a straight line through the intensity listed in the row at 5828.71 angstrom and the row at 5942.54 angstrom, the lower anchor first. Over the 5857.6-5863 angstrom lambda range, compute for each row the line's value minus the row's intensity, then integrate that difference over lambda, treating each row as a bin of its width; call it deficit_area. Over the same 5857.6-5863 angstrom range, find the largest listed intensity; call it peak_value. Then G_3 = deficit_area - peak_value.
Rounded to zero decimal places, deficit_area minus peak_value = -4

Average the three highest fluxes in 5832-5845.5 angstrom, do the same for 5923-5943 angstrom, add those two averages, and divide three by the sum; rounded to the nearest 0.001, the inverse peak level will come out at 0.216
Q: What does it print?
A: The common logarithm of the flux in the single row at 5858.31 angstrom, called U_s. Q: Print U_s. 0.810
